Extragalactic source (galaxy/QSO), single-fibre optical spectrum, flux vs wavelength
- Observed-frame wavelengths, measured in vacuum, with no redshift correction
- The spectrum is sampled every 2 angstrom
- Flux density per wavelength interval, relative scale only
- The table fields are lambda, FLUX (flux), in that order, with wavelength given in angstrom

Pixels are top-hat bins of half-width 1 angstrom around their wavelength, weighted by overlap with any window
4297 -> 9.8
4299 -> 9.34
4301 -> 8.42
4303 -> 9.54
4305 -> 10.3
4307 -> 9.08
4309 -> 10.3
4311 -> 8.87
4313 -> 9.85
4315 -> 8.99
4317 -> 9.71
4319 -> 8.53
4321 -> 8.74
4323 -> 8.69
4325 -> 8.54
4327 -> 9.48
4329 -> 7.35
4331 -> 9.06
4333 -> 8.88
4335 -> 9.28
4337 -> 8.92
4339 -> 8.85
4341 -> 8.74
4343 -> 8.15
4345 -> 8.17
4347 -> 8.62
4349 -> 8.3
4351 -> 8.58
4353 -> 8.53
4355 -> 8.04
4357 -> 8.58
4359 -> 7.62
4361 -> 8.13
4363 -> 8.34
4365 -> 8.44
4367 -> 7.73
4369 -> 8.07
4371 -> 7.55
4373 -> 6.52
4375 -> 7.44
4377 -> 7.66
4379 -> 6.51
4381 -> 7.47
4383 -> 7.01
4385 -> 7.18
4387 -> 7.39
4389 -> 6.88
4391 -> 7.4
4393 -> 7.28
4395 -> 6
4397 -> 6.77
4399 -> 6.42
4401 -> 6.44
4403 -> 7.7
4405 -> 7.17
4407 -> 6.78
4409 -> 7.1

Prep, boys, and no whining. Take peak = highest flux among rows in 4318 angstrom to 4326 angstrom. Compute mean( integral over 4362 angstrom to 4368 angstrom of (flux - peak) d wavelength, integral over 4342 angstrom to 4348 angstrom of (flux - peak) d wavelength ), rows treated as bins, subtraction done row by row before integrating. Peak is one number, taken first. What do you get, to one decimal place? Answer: -3.0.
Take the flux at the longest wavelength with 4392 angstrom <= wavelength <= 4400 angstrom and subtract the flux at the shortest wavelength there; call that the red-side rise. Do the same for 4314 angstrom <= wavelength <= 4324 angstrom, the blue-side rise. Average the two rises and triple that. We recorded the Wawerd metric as -1.7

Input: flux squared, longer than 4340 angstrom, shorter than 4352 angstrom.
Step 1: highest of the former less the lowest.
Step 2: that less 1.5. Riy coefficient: 8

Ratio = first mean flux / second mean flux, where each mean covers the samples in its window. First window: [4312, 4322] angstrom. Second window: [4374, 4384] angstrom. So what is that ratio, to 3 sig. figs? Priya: 1.27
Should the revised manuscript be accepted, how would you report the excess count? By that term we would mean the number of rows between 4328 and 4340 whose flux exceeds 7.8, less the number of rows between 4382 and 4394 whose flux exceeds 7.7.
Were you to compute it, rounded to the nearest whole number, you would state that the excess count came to 5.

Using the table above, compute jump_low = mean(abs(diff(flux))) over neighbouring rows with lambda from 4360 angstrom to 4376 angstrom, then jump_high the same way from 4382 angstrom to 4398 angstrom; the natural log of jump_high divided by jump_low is -0.1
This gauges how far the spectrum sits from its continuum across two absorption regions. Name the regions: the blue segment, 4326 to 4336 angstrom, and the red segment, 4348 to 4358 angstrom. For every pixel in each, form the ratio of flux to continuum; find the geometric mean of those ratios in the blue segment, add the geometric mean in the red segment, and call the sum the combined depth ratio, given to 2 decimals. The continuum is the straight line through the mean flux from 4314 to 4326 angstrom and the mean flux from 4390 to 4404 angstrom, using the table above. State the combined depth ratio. 2.07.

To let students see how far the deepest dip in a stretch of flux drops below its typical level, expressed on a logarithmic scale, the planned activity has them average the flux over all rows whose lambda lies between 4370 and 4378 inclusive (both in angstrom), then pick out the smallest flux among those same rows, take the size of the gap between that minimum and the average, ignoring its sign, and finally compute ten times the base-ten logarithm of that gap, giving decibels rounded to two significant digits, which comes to -1.1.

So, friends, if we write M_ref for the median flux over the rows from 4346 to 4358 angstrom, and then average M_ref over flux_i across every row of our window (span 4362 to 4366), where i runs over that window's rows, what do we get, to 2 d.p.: 1.02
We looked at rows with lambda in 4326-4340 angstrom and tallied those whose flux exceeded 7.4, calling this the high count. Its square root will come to 2.45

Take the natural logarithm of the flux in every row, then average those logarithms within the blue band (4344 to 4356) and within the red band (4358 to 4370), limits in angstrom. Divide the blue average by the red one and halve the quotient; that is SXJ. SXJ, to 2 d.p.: 0.51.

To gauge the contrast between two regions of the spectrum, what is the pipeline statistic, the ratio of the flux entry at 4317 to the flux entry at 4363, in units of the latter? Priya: 1.16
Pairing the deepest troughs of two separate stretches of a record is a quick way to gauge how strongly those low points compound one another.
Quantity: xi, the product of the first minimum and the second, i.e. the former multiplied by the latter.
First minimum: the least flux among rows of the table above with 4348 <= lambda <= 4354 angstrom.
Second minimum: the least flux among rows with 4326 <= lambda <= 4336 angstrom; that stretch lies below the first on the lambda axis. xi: 61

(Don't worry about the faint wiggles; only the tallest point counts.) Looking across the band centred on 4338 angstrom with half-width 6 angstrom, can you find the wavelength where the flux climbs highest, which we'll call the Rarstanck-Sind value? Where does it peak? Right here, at 4335 angstrom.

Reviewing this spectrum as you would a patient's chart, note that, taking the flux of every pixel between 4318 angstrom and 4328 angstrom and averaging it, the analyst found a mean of 8.8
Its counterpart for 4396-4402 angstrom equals 6.5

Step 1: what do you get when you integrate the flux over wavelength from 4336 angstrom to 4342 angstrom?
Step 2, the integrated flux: 53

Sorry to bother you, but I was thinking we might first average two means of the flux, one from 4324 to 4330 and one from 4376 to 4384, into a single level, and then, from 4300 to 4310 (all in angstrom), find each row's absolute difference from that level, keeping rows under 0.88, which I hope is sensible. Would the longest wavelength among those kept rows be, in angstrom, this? 4301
